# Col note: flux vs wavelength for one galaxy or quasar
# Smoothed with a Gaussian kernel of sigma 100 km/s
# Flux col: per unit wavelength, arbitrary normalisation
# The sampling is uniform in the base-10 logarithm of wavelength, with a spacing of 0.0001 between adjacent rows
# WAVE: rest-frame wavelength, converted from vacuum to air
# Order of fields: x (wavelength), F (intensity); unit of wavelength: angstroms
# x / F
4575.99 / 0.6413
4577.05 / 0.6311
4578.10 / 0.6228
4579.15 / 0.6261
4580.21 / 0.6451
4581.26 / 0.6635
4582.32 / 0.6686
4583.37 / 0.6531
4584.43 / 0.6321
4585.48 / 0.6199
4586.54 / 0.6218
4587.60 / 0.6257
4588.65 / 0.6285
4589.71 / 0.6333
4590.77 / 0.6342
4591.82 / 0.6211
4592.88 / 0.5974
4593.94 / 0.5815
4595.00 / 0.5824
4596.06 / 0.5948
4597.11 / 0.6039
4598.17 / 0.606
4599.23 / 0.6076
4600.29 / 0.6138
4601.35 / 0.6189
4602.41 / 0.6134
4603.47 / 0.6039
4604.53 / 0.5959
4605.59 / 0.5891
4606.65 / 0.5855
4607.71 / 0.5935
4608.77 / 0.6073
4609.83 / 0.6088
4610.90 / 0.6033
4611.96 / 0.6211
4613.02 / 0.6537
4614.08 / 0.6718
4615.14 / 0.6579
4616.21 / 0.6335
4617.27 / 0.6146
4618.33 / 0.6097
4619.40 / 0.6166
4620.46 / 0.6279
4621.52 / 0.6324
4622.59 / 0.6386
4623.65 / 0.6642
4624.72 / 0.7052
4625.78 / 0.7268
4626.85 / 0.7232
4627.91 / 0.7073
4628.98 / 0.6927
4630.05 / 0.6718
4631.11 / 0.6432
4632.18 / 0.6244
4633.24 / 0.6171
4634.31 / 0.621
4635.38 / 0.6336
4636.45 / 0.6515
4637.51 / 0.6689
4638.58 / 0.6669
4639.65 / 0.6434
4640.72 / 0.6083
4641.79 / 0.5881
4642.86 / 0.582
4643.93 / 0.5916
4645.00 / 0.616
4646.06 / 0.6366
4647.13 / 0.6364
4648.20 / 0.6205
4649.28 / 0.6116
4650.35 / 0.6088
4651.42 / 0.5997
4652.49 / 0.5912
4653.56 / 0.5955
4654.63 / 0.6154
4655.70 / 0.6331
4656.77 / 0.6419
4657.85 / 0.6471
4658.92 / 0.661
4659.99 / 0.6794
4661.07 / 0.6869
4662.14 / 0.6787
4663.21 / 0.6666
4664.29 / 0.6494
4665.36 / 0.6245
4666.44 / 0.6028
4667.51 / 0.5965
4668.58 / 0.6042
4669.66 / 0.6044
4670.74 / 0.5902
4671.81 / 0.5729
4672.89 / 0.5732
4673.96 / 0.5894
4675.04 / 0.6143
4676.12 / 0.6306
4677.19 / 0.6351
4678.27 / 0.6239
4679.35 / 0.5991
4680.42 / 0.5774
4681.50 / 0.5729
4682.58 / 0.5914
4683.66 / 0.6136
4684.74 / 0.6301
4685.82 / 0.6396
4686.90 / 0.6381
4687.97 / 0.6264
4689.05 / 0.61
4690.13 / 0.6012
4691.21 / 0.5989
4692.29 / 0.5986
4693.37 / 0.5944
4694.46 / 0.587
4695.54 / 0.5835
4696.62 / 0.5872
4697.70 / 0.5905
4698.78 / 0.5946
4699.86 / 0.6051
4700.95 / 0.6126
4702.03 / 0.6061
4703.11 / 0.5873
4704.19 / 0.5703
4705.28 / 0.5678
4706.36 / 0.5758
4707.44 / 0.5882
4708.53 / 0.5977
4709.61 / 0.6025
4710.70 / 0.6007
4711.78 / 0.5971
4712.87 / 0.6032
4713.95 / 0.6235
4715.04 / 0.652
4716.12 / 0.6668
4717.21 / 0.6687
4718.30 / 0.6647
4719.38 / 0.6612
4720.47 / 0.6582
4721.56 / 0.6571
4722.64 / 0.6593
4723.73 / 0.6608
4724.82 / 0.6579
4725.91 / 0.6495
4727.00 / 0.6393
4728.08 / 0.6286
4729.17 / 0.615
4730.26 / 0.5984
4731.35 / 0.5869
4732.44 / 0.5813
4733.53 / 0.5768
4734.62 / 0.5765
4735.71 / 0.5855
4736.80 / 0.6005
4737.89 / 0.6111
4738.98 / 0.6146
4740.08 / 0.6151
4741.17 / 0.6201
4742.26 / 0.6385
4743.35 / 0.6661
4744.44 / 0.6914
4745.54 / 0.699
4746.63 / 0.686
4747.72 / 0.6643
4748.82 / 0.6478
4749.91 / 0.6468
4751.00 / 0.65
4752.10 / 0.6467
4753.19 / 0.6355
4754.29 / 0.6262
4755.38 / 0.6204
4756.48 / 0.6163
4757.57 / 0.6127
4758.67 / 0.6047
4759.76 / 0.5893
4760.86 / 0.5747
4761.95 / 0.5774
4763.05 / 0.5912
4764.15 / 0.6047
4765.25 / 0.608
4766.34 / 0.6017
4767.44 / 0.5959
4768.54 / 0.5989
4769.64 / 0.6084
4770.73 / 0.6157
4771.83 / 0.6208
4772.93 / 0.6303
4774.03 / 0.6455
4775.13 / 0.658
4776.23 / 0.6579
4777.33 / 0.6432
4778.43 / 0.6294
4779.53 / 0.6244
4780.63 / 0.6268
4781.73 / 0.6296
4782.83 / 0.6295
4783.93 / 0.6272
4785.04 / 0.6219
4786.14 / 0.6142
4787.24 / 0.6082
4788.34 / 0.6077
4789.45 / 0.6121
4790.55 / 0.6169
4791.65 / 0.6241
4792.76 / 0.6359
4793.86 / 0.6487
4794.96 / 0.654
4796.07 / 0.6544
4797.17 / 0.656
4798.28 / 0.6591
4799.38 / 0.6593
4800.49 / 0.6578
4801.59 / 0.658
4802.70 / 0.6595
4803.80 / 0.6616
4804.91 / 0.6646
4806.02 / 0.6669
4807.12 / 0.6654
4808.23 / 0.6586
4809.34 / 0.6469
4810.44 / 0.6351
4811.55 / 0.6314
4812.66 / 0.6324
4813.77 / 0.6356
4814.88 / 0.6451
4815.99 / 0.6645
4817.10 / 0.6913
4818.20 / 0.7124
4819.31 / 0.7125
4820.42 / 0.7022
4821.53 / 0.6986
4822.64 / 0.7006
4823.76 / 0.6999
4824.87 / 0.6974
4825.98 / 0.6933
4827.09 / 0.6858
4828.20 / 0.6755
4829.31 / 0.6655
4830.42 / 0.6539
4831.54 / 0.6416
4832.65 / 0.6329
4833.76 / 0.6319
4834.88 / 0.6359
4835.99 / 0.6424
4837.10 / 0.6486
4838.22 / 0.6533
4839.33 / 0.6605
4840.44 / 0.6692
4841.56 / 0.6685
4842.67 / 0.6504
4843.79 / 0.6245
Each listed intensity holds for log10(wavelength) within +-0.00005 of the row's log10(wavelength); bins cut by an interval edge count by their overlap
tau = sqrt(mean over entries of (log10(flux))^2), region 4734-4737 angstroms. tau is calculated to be 0.23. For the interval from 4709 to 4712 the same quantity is 0.22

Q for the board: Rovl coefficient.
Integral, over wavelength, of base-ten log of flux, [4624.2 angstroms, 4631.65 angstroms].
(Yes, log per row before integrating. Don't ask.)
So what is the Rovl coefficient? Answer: -1.2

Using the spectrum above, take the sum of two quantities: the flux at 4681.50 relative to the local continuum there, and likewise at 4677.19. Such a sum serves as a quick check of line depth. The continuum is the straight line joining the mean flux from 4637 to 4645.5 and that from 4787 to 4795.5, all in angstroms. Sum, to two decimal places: 1.94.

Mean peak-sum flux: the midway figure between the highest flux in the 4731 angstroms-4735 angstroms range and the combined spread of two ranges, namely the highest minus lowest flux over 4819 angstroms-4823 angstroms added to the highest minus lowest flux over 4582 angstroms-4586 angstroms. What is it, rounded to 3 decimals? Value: 0.325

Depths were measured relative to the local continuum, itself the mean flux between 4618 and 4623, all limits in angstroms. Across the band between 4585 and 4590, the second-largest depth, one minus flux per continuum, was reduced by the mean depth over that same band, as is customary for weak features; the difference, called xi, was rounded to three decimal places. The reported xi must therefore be 0.006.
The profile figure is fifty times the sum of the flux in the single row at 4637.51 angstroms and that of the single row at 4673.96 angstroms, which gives 62.9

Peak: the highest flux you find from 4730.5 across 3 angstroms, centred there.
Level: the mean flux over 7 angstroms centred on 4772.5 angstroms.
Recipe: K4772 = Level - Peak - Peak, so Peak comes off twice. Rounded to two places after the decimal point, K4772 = -0.60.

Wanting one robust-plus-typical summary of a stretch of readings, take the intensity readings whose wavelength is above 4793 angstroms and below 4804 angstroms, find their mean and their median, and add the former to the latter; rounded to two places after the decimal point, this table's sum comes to 1.31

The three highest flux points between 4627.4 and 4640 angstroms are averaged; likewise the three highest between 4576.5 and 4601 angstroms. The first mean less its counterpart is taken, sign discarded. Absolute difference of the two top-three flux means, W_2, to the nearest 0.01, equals 0.03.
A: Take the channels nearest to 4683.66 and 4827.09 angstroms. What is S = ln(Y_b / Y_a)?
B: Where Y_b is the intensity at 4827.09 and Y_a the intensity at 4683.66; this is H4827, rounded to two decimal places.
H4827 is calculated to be 0.11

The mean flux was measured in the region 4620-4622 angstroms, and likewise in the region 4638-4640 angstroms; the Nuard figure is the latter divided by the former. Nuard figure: 1.04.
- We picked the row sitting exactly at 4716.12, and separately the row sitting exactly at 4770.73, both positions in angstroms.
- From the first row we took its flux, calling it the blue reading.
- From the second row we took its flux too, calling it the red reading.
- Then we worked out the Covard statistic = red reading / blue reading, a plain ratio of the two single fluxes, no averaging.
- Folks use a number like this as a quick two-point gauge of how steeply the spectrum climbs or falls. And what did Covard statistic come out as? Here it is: 0.923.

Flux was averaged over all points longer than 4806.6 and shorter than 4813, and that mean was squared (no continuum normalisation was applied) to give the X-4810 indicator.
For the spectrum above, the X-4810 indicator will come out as 0.416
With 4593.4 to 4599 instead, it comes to 0.353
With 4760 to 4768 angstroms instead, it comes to 0.352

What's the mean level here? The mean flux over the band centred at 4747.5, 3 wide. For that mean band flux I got 0.67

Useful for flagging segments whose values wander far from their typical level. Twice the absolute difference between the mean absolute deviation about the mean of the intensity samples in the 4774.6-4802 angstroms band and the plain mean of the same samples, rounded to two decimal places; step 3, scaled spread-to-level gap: 1.24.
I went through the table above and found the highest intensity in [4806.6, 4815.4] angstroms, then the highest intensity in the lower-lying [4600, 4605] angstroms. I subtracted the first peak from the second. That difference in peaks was -0.05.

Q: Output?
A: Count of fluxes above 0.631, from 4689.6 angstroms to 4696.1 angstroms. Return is 0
